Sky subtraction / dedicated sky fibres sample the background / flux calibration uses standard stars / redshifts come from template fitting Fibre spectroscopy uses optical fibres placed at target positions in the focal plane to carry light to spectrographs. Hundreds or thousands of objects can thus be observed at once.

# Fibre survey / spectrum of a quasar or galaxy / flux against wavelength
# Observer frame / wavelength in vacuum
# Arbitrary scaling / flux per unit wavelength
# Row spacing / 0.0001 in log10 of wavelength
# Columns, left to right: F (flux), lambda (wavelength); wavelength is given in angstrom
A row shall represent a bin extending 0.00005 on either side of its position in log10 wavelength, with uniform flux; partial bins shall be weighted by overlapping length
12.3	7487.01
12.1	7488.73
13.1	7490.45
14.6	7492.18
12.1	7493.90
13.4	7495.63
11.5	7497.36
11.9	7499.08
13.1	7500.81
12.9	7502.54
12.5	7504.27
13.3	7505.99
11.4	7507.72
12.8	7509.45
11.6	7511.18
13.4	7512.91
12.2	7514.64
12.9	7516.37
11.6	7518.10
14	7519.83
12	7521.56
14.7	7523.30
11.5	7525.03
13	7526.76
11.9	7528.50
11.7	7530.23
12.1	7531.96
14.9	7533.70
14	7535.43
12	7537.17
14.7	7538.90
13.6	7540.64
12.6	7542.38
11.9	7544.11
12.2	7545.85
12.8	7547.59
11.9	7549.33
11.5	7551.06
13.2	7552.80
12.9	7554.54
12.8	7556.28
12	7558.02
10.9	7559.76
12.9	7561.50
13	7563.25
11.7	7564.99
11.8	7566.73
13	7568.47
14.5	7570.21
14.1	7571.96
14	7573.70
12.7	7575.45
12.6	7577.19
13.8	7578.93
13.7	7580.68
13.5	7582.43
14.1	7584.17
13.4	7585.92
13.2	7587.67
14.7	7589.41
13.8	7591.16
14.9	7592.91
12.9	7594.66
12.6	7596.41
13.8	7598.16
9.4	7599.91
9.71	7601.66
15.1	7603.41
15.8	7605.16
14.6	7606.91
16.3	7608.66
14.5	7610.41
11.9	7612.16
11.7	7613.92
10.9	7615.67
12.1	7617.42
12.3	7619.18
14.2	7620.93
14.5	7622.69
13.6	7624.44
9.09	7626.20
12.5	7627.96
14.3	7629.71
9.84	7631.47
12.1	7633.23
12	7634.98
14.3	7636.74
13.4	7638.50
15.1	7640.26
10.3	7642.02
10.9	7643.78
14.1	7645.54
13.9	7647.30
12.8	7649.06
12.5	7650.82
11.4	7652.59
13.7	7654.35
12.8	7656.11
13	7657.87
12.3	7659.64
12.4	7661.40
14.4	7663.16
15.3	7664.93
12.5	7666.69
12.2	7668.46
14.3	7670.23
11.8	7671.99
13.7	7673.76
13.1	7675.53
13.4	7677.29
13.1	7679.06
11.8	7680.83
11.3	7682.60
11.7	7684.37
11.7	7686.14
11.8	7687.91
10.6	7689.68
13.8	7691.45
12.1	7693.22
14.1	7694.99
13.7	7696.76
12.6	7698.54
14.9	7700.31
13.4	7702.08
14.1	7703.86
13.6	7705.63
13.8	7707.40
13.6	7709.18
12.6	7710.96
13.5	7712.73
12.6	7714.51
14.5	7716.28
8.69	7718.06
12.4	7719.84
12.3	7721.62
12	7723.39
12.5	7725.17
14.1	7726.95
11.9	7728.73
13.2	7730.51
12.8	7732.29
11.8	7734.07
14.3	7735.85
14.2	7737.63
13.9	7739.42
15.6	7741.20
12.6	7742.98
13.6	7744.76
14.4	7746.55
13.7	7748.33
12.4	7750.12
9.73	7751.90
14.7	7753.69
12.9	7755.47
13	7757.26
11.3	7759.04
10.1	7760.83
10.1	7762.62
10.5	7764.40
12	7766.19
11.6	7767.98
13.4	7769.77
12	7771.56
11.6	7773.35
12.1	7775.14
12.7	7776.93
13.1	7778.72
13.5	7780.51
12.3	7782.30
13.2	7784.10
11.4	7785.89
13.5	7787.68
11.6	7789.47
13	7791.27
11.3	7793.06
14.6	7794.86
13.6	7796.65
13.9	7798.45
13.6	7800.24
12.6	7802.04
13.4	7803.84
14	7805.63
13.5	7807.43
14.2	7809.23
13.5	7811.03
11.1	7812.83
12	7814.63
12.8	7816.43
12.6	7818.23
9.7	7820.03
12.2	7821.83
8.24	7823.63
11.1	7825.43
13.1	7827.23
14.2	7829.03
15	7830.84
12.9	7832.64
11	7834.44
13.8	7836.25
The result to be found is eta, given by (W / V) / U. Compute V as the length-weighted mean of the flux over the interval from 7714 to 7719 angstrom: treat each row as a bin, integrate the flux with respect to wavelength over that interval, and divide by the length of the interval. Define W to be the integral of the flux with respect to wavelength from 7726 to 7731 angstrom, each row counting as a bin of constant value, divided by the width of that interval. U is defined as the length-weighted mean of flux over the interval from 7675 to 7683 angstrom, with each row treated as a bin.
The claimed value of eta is 0.087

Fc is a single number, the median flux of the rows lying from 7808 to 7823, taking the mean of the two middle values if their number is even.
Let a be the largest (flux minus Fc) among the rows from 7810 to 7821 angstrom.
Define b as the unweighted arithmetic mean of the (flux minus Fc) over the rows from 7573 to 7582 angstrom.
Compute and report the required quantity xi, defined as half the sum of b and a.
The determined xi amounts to 1.03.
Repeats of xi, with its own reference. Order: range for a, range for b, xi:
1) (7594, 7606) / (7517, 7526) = 1.88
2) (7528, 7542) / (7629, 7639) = 1.38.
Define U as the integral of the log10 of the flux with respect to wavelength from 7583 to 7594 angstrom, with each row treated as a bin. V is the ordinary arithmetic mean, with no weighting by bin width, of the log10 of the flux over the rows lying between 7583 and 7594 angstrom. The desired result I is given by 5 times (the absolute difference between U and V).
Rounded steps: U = 12.6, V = 1.15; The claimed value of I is 57.3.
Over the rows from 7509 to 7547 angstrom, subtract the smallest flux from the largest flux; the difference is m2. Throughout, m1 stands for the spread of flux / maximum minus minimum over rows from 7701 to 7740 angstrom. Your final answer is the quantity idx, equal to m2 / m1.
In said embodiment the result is 0.59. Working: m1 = 6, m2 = 3.4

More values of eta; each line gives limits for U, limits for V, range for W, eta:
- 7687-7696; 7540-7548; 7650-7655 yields 0.079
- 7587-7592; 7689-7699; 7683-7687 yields 0.065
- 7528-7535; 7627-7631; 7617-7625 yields 0.081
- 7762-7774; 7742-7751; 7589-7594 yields 0.092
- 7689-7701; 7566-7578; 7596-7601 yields 0.068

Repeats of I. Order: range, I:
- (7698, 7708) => 51.3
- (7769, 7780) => 54.8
